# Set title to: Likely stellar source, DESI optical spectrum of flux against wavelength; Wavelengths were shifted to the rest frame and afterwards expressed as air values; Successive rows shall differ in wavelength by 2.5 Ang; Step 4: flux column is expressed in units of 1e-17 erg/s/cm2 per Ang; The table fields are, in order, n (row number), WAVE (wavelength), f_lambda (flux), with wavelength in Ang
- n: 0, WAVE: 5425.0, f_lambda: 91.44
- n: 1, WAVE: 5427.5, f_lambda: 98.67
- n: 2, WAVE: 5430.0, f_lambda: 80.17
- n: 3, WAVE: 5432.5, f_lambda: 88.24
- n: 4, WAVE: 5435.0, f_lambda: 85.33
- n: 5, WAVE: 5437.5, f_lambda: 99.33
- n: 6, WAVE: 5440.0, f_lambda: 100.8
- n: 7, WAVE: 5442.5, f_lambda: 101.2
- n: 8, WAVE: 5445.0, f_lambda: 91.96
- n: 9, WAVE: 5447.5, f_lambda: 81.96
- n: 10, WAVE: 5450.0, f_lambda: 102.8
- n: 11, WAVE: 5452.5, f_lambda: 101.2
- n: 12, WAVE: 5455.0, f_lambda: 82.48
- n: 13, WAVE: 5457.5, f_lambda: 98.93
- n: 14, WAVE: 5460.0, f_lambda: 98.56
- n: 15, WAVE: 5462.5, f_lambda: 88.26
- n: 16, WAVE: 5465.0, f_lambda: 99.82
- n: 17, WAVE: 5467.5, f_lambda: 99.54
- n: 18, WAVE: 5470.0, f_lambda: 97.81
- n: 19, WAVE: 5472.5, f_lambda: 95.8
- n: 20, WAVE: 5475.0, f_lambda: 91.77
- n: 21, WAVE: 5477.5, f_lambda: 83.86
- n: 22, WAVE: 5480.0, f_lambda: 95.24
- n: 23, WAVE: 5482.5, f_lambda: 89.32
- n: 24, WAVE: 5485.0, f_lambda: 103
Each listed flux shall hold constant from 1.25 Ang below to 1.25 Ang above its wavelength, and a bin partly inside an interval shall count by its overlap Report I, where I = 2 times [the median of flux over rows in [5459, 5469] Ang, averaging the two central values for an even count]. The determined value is 198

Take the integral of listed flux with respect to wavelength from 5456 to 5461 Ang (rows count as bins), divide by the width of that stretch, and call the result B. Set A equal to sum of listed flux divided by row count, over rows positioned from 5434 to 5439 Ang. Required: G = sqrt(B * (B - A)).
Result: 23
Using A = 92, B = 98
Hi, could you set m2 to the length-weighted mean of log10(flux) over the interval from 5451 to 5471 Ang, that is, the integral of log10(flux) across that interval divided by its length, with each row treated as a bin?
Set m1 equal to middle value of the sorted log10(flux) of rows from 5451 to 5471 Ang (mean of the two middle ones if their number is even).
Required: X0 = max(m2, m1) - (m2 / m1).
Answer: 1.00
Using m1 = 1.995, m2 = 1.98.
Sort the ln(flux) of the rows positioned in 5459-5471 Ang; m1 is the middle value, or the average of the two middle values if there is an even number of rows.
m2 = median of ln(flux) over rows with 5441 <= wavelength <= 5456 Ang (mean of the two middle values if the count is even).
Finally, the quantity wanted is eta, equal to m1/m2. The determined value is 1.00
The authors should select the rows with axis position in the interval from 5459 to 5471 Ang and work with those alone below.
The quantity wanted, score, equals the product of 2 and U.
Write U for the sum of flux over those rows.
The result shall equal 968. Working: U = 484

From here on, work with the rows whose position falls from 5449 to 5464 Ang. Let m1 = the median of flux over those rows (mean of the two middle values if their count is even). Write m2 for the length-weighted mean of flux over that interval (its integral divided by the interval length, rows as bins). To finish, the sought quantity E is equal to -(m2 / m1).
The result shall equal -0.965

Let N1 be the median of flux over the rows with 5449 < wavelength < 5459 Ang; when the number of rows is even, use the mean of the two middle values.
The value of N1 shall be 100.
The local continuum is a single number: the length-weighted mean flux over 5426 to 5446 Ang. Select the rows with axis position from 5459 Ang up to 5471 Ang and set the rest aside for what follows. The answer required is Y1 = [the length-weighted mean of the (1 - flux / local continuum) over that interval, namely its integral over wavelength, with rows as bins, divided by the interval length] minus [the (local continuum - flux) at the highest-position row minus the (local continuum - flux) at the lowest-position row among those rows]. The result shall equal -1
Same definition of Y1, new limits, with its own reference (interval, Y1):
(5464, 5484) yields -11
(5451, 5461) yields -3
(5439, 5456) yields -18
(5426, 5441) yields 2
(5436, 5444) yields 2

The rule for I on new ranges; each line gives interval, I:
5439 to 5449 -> 193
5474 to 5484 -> 181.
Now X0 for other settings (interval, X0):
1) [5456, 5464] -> 1.00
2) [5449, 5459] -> 1.01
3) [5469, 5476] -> 0.98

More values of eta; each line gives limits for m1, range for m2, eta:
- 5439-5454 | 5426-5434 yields 1.03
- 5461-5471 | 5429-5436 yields 1.03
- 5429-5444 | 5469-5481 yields 1.00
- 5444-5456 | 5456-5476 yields 0.99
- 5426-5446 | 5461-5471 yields 0.99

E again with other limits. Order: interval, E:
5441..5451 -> -0.978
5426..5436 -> -1.017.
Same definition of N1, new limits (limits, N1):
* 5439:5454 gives 101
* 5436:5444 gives 101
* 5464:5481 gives 96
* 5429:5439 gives 87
